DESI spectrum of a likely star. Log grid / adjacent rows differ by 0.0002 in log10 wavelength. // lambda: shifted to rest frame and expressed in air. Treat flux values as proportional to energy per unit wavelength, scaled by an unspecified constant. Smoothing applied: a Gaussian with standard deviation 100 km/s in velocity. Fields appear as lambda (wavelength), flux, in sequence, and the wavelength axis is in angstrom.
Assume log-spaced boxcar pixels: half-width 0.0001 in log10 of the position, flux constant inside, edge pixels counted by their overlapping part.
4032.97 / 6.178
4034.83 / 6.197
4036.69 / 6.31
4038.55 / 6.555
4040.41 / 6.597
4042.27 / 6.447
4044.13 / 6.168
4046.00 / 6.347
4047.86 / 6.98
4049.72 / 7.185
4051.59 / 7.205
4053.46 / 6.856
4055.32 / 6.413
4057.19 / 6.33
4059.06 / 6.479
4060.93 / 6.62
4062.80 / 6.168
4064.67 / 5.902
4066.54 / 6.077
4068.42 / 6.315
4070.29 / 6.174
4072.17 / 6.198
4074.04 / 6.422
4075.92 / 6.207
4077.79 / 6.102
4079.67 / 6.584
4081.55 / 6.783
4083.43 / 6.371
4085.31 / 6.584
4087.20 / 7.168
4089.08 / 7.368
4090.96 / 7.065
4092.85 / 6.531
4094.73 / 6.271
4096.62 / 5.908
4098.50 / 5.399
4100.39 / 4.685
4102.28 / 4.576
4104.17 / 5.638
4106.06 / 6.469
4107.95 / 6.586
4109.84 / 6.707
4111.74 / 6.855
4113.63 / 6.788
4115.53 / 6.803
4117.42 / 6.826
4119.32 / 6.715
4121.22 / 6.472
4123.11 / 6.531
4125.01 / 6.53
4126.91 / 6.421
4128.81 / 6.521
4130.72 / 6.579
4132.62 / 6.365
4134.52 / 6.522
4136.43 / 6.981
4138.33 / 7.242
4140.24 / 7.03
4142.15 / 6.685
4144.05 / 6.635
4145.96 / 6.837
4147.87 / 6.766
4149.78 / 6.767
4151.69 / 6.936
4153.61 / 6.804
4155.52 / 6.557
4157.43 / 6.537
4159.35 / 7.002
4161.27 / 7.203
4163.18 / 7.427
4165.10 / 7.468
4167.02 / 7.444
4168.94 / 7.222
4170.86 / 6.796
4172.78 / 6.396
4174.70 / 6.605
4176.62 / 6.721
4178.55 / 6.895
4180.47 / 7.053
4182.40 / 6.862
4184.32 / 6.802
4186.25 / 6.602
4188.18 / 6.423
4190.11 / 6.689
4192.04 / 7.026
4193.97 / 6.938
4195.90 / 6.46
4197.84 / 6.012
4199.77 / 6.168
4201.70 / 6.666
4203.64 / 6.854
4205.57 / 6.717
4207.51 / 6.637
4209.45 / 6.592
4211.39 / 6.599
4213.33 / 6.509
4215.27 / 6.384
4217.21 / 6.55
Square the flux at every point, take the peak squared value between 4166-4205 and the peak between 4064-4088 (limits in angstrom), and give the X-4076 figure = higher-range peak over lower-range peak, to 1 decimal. 1.1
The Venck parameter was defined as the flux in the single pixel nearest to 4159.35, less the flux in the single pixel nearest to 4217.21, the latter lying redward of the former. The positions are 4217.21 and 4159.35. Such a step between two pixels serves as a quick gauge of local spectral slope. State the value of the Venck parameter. 0.5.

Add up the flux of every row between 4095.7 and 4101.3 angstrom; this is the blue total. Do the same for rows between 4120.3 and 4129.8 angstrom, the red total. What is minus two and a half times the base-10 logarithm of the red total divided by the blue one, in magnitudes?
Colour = -0.77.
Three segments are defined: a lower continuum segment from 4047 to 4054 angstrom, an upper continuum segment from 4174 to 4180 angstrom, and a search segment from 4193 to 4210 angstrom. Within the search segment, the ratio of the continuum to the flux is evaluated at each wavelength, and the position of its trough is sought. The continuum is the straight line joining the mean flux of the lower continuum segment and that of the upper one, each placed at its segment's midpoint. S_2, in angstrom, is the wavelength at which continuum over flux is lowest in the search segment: 4193.97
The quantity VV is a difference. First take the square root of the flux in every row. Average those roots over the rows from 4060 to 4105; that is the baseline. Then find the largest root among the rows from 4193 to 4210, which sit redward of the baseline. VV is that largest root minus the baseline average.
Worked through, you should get 0.145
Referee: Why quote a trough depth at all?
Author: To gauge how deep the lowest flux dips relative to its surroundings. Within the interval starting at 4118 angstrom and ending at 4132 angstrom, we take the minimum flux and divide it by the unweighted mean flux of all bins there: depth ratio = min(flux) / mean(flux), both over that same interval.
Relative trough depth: 0.982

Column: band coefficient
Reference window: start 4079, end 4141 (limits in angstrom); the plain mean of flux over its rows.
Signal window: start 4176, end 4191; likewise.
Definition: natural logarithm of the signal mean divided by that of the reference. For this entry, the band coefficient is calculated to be 0.042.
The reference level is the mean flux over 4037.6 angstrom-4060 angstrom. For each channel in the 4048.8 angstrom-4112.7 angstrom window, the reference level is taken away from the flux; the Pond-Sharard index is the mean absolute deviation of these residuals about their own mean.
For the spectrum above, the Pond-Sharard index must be 0.44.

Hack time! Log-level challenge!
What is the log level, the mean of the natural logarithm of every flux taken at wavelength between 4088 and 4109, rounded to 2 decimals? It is 1.79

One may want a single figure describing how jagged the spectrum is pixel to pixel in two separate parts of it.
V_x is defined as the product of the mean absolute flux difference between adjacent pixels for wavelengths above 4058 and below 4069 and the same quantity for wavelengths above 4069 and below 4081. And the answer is 0.053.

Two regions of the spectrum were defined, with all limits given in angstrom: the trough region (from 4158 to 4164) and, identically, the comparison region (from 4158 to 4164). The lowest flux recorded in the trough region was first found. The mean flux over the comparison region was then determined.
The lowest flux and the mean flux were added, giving 14.2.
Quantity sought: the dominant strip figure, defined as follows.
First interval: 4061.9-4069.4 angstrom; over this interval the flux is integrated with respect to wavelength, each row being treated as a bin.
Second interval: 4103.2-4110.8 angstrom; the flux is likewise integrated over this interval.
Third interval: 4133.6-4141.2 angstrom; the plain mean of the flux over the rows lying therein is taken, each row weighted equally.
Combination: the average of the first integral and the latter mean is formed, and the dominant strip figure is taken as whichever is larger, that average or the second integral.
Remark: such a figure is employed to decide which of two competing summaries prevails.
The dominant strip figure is 48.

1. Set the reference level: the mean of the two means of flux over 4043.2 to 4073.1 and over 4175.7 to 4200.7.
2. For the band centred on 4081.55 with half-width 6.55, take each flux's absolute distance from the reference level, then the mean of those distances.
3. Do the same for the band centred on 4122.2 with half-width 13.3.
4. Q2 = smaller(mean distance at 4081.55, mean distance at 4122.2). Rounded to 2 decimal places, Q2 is 0.14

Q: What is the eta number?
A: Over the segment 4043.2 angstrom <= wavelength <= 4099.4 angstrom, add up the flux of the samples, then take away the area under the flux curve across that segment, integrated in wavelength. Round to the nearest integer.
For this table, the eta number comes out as -170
